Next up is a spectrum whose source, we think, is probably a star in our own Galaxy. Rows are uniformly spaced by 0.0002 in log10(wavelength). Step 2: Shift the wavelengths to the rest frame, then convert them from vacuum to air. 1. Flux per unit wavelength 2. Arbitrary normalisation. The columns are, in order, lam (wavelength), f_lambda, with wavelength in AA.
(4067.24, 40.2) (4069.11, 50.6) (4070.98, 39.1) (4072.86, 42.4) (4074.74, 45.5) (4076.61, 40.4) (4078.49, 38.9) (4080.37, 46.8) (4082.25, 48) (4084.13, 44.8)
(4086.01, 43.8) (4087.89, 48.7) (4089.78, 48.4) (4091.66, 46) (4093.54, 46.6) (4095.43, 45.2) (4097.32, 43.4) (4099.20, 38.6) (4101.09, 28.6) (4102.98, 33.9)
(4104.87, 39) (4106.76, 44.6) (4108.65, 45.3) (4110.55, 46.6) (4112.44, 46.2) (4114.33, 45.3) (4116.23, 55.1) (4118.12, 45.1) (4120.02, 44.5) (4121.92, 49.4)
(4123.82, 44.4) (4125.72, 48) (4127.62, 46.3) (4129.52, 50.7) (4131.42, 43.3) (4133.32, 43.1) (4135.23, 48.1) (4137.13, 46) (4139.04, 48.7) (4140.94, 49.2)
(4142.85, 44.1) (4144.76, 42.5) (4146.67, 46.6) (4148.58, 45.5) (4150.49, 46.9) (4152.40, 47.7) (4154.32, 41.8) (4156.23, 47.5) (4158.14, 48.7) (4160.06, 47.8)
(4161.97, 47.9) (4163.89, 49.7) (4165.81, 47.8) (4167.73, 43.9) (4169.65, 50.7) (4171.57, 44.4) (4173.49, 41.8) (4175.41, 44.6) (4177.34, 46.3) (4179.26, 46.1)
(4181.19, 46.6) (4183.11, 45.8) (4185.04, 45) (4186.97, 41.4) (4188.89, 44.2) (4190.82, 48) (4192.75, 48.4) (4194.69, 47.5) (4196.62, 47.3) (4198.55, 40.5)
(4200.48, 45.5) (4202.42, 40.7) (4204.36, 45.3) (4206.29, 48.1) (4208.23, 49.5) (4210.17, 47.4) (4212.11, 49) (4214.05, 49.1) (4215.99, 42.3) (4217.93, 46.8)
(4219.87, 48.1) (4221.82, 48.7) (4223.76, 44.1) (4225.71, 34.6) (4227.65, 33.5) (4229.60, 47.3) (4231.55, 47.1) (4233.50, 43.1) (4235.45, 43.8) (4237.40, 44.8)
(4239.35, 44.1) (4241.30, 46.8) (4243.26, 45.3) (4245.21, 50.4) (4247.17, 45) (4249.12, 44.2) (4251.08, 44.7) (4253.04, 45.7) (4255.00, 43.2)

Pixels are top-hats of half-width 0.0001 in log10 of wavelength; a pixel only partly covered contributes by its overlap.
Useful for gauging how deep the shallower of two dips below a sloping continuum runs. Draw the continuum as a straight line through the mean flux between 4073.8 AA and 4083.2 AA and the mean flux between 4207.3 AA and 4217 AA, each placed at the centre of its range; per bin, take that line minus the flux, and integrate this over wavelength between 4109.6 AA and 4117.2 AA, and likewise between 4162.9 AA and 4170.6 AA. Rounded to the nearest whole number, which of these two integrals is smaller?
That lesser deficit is -26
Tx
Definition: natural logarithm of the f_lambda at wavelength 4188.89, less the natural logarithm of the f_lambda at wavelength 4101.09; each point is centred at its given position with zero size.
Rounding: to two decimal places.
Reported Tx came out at 0.44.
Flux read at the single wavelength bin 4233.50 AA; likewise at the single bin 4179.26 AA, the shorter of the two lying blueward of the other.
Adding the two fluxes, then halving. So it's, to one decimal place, 44.6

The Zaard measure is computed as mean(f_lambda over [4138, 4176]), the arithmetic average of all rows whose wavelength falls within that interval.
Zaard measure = 46.4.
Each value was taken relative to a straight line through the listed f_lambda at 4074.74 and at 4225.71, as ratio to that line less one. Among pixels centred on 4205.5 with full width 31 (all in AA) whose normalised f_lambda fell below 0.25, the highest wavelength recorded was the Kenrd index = 4215.99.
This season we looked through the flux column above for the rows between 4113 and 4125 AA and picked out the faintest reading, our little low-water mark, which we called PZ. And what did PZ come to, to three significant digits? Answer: 44.4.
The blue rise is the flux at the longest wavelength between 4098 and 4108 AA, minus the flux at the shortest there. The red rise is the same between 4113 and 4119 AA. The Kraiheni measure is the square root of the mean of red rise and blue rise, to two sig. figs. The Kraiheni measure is 1.7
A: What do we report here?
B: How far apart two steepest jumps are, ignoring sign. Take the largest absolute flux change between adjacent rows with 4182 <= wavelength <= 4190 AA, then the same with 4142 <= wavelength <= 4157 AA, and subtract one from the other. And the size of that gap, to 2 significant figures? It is 2.3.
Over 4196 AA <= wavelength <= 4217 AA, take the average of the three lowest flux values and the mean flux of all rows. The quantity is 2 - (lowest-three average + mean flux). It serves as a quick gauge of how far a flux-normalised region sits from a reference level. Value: -85.0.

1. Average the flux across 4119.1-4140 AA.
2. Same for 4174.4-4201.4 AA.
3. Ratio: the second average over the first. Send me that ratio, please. 0.98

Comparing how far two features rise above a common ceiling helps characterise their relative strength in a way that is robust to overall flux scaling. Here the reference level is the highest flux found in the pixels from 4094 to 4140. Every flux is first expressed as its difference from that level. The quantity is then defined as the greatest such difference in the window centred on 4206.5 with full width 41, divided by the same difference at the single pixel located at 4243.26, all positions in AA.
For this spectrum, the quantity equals 0.57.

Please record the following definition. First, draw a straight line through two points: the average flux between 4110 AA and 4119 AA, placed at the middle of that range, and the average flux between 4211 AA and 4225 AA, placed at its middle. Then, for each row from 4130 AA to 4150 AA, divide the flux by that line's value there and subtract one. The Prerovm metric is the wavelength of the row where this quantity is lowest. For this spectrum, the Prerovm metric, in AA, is 4144.76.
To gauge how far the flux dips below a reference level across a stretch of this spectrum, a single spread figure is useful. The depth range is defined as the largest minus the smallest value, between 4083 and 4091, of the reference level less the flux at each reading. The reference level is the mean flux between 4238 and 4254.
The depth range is 4.9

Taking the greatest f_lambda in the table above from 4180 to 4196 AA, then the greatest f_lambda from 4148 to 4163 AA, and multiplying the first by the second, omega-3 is 2357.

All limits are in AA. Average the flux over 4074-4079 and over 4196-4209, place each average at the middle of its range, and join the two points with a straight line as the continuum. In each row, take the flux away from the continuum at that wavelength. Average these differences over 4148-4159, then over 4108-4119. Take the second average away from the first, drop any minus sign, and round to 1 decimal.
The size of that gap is 2.1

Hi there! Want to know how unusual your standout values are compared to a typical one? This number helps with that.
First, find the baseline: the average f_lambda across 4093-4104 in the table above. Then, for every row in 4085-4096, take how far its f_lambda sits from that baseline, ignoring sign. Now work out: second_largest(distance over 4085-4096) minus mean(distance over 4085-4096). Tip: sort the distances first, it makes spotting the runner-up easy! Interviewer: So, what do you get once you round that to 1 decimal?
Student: 1.9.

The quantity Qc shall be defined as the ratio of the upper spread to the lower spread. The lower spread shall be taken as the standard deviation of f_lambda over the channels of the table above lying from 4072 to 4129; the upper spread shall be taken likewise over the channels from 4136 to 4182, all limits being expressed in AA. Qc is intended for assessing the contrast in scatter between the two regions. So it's 0.49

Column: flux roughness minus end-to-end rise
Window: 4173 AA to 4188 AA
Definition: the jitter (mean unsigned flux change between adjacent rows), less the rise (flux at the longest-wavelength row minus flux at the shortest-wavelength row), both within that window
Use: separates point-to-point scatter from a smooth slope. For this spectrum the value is 2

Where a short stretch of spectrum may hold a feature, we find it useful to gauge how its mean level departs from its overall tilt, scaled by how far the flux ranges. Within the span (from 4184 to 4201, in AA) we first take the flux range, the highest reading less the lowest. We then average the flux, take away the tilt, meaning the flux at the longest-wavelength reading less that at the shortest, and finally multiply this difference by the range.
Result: 354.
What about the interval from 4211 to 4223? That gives 324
